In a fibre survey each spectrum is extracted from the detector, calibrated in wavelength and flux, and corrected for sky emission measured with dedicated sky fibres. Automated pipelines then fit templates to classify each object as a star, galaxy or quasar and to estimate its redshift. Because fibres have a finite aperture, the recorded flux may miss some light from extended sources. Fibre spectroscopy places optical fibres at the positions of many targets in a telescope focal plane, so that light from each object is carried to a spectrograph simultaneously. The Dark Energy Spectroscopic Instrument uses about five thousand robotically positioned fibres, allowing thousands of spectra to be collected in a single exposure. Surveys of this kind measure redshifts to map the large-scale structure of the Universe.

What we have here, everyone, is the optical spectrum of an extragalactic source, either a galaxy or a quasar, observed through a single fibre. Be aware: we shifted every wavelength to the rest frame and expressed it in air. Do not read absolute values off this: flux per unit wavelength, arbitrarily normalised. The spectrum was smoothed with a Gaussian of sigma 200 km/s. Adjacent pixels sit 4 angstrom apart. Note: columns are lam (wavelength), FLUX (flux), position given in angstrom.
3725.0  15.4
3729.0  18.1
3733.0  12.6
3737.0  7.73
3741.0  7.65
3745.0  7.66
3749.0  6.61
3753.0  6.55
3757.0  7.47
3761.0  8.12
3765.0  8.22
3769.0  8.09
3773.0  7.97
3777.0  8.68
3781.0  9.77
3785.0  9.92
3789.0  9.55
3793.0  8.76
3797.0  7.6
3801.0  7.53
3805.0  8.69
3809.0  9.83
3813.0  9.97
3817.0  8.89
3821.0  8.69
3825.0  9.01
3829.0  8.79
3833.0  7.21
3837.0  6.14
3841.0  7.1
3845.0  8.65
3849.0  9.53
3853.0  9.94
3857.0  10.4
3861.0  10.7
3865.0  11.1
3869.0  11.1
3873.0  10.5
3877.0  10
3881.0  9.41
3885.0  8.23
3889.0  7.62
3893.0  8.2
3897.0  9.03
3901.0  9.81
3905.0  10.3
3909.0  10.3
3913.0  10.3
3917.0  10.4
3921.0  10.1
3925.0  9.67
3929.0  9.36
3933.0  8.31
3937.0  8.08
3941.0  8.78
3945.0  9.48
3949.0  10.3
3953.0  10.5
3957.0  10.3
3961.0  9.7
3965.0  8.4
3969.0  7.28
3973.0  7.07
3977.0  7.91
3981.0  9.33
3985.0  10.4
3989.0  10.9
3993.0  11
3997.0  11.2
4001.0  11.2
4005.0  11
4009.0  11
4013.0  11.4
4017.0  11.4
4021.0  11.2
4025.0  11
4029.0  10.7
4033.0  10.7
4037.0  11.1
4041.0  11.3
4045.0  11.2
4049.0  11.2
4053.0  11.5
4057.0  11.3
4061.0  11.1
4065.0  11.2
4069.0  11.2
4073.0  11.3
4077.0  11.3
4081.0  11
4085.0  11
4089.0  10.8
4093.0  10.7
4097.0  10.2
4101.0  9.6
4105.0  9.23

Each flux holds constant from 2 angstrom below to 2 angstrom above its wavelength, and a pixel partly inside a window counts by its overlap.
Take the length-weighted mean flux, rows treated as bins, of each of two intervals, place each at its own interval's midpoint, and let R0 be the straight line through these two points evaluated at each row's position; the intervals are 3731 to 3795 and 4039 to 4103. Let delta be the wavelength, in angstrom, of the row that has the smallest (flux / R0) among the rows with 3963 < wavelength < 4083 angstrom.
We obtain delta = 3973.0 angstrom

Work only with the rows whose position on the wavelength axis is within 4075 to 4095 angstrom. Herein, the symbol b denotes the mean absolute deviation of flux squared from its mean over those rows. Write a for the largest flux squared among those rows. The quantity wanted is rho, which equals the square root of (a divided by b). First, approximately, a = 128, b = 3.7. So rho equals 5.89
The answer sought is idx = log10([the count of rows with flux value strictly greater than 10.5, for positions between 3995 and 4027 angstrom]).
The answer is 0.90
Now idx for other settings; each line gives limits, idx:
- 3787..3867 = 0.30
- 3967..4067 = 1.30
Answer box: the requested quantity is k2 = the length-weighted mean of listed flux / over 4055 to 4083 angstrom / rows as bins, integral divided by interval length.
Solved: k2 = 11.2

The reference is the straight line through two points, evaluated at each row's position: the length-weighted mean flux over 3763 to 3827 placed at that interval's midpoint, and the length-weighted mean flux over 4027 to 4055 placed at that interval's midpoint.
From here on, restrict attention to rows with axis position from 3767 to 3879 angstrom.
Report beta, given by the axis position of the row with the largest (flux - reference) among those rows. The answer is 3865.0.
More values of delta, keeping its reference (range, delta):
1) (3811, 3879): 3837.0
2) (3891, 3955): 3937.0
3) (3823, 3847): 3837.0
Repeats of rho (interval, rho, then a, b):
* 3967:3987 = 2.30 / 108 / 20.4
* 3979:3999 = 3.29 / 125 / 11.6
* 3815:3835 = 3.11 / 81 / 8.4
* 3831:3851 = 2.29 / 91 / 17.3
